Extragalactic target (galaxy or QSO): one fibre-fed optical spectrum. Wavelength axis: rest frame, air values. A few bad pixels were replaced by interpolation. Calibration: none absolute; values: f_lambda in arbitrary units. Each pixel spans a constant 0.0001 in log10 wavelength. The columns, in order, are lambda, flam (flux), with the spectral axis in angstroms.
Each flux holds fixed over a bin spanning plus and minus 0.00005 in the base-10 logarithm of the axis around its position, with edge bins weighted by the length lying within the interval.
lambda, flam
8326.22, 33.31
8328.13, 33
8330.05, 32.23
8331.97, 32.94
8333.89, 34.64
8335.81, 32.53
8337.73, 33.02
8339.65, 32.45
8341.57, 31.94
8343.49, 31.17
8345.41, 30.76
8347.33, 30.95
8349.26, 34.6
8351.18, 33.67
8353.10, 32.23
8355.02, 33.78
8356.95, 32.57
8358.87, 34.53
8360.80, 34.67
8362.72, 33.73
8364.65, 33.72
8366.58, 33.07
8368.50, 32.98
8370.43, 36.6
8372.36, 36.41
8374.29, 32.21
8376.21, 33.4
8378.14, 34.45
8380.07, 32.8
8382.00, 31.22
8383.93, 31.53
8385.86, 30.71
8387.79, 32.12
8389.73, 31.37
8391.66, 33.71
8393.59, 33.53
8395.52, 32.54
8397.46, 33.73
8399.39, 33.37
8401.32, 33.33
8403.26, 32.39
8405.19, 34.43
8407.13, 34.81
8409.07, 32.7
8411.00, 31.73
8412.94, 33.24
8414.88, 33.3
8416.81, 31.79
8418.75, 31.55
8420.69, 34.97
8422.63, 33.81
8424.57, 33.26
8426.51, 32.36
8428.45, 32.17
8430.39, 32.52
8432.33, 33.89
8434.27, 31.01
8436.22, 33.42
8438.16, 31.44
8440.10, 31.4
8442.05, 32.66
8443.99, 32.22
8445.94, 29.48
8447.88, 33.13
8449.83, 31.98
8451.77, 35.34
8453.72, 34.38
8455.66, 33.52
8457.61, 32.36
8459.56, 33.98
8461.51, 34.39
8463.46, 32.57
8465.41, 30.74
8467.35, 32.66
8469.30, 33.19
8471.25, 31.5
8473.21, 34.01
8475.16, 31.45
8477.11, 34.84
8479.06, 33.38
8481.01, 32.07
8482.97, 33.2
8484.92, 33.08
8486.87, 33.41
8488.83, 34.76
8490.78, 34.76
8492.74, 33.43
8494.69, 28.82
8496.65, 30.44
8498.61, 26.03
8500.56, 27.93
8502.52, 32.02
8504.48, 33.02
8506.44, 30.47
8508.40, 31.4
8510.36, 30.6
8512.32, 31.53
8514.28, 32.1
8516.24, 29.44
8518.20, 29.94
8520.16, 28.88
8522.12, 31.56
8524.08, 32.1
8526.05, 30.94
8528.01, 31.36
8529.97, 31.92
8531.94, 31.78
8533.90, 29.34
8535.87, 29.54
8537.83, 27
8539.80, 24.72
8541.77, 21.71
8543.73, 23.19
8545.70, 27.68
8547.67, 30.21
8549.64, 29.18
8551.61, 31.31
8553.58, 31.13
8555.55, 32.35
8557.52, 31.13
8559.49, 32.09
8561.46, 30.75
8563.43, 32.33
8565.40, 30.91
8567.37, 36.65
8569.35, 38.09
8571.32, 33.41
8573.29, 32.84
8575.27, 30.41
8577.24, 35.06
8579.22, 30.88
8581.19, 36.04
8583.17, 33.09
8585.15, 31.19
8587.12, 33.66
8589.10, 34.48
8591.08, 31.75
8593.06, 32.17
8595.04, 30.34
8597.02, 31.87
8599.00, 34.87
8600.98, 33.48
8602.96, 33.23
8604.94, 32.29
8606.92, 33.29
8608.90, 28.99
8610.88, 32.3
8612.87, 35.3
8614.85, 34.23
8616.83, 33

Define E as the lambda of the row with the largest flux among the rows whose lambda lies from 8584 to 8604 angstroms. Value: 8599.00 angstroms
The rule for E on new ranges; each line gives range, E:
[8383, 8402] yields 8397.46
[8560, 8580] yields 8569.35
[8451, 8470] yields 8451.77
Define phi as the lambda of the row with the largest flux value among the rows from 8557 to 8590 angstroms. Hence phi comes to 8569.35 angstroms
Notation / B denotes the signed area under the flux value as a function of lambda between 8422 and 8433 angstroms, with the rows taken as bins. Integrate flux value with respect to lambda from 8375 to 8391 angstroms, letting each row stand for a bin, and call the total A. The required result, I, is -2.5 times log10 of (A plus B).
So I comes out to -7.4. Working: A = 516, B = 363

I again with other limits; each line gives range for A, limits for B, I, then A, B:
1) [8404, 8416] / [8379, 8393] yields -7.3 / 400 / 448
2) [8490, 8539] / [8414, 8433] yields -8.3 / 1500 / 626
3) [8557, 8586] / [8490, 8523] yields -8.2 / 958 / 1013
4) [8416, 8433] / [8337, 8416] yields -8.8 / 560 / 2612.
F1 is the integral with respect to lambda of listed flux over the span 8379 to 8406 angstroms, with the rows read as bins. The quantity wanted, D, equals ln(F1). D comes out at 6.78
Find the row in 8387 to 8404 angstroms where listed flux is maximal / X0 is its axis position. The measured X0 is 8397.46 angstroms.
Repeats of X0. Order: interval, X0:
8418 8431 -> 8420.69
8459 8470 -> 8461.51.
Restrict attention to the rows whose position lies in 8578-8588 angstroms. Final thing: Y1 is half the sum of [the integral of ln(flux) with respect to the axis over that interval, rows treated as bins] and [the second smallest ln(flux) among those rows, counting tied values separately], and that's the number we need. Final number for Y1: 19.2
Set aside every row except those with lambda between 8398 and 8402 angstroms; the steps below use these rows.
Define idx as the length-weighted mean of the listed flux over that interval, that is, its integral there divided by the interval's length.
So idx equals 33.5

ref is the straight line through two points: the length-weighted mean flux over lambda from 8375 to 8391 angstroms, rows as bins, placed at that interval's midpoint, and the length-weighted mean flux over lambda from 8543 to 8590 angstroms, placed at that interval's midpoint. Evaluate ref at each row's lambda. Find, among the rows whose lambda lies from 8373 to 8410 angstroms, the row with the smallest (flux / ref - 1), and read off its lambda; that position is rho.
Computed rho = 8385.86 angstroms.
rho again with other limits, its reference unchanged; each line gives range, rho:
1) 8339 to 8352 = 8345.41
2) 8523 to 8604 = 8541.77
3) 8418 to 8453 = 8445.94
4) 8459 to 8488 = 8465.41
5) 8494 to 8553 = 8541.77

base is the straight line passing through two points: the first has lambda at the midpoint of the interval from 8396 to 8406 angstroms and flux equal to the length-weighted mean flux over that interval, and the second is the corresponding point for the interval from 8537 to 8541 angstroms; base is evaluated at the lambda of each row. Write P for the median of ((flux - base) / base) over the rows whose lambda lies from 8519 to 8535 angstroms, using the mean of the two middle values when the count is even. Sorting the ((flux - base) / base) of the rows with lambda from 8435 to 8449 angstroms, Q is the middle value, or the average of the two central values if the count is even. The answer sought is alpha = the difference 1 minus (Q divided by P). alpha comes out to 0.8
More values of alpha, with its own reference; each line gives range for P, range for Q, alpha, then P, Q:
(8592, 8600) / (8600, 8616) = -0.2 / 0.4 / 0.52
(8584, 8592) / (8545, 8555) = 0.5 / 0.4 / 0.21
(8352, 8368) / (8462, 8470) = 2.7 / -0.1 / 0.10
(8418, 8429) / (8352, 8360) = 4.1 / 0.0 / -0.08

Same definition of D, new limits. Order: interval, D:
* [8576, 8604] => 6.83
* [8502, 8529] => 6.73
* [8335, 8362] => 6.79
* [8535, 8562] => 6.65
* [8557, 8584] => 6.80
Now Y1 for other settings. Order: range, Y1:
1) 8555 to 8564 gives 17.3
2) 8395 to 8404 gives 17.5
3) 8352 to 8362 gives 19.3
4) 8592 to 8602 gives 19.1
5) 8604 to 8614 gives 19.1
